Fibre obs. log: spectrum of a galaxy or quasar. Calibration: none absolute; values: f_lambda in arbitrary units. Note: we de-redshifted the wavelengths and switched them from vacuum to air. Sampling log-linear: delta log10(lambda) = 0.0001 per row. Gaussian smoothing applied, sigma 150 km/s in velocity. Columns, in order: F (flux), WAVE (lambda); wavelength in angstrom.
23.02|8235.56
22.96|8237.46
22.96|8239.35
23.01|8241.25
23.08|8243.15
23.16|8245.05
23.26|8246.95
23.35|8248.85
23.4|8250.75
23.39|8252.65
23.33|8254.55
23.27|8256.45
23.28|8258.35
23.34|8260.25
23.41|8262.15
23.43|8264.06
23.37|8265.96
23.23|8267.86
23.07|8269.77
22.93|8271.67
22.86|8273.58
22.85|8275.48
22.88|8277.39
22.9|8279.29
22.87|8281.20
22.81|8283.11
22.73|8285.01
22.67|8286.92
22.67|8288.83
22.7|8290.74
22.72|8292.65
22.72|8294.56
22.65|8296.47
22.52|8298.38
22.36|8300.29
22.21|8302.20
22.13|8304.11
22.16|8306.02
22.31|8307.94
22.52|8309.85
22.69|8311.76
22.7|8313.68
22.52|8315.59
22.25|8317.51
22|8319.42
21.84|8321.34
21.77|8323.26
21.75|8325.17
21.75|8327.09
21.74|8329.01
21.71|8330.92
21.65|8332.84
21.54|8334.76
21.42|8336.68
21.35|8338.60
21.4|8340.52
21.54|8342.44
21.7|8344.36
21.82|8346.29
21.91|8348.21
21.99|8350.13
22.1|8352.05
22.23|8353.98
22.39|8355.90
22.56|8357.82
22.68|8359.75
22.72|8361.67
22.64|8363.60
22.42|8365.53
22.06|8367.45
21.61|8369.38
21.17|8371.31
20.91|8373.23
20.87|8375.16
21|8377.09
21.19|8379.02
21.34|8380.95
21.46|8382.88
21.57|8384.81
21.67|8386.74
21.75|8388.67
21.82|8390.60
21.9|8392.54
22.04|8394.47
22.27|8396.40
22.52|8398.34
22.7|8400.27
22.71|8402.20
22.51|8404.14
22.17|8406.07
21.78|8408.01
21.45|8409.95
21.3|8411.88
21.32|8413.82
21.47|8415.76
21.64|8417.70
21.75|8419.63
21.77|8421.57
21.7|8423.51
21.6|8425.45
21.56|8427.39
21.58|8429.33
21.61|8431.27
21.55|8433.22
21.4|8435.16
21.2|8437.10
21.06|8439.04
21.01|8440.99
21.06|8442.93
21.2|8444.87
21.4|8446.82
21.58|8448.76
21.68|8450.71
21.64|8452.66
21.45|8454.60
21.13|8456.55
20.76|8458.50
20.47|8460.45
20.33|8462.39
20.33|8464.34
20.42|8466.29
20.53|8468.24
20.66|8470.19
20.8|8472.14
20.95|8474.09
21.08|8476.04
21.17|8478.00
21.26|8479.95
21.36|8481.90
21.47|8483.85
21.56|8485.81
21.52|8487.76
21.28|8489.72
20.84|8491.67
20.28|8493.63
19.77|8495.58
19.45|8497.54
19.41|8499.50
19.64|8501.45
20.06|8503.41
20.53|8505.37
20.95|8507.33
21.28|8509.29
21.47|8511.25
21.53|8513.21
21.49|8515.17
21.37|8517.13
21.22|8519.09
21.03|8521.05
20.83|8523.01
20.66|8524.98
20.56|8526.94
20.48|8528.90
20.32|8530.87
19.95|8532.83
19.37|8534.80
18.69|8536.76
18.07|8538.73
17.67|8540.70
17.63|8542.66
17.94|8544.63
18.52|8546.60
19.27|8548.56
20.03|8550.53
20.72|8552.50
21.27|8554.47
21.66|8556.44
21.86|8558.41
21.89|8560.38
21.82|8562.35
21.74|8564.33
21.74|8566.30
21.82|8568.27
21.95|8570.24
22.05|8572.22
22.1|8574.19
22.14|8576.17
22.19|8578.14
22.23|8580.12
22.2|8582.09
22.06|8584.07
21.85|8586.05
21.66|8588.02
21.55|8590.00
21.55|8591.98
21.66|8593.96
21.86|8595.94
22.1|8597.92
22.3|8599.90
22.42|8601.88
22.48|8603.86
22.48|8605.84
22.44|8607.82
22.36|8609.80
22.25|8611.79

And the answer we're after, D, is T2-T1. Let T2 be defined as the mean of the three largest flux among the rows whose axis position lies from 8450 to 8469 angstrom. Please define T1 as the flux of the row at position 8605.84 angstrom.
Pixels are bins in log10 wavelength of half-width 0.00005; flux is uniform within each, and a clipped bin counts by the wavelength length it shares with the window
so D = -0.9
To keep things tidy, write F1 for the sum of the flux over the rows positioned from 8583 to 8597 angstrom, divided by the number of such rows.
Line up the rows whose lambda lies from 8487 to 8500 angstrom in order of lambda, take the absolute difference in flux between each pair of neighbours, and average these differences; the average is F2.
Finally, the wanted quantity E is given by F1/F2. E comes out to 62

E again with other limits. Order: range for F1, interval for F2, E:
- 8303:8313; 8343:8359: 182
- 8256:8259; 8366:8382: 98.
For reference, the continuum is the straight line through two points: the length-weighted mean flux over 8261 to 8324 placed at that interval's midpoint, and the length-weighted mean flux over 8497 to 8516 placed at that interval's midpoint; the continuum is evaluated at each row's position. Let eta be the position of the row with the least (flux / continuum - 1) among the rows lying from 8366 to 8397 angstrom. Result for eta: 8375.16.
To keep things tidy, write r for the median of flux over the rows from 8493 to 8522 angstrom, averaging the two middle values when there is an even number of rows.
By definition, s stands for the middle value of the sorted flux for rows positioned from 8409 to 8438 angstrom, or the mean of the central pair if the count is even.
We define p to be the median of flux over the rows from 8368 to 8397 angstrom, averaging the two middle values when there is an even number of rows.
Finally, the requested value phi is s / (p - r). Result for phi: 35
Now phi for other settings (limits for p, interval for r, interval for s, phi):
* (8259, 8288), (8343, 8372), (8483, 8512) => 26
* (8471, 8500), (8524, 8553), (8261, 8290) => 13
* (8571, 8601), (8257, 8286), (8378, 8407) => -25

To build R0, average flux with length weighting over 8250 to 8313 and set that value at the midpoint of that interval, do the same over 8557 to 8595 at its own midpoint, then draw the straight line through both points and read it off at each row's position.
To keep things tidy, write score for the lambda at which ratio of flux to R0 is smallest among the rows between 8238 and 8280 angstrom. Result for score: 8239.35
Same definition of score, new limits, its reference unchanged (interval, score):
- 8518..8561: 8542.66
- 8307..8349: 8338.60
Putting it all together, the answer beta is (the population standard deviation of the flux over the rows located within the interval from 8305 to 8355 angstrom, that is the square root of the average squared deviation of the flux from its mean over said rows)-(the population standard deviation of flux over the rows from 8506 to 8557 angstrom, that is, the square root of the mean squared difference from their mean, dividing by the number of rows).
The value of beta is -0.9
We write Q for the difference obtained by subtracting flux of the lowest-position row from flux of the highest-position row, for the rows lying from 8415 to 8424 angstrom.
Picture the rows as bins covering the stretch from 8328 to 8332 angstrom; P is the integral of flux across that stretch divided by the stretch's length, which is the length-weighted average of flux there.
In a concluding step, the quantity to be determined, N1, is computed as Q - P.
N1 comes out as -21.5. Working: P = 21.7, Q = 0.23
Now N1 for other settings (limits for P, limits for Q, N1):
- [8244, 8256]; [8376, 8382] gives -23.0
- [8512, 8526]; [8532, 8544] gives -23.5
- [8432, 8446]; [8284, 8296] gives -21.2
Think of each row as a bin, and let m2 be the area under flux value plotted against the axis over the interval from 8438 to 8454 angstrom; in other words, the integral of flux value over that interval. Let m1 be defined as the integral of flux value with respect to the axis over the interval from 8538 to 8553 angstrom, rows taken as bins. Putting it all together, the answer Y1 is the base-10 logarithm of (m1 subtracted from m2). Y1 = 1.8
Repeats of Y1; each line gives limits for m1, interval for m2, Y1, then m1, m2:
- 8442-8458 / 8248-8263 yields 0.9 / 342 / 350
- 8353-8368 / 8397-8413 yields 1.2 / 337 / 354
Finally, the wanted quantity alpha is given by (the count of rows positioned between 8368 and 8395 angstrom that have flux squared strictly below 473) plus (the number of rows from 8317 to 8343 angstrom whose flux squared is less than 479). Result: 22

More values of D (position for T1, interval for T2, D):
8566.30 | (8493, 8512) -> -0.5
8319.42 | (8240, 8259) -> 1.4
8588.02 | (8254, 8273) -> 1.7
